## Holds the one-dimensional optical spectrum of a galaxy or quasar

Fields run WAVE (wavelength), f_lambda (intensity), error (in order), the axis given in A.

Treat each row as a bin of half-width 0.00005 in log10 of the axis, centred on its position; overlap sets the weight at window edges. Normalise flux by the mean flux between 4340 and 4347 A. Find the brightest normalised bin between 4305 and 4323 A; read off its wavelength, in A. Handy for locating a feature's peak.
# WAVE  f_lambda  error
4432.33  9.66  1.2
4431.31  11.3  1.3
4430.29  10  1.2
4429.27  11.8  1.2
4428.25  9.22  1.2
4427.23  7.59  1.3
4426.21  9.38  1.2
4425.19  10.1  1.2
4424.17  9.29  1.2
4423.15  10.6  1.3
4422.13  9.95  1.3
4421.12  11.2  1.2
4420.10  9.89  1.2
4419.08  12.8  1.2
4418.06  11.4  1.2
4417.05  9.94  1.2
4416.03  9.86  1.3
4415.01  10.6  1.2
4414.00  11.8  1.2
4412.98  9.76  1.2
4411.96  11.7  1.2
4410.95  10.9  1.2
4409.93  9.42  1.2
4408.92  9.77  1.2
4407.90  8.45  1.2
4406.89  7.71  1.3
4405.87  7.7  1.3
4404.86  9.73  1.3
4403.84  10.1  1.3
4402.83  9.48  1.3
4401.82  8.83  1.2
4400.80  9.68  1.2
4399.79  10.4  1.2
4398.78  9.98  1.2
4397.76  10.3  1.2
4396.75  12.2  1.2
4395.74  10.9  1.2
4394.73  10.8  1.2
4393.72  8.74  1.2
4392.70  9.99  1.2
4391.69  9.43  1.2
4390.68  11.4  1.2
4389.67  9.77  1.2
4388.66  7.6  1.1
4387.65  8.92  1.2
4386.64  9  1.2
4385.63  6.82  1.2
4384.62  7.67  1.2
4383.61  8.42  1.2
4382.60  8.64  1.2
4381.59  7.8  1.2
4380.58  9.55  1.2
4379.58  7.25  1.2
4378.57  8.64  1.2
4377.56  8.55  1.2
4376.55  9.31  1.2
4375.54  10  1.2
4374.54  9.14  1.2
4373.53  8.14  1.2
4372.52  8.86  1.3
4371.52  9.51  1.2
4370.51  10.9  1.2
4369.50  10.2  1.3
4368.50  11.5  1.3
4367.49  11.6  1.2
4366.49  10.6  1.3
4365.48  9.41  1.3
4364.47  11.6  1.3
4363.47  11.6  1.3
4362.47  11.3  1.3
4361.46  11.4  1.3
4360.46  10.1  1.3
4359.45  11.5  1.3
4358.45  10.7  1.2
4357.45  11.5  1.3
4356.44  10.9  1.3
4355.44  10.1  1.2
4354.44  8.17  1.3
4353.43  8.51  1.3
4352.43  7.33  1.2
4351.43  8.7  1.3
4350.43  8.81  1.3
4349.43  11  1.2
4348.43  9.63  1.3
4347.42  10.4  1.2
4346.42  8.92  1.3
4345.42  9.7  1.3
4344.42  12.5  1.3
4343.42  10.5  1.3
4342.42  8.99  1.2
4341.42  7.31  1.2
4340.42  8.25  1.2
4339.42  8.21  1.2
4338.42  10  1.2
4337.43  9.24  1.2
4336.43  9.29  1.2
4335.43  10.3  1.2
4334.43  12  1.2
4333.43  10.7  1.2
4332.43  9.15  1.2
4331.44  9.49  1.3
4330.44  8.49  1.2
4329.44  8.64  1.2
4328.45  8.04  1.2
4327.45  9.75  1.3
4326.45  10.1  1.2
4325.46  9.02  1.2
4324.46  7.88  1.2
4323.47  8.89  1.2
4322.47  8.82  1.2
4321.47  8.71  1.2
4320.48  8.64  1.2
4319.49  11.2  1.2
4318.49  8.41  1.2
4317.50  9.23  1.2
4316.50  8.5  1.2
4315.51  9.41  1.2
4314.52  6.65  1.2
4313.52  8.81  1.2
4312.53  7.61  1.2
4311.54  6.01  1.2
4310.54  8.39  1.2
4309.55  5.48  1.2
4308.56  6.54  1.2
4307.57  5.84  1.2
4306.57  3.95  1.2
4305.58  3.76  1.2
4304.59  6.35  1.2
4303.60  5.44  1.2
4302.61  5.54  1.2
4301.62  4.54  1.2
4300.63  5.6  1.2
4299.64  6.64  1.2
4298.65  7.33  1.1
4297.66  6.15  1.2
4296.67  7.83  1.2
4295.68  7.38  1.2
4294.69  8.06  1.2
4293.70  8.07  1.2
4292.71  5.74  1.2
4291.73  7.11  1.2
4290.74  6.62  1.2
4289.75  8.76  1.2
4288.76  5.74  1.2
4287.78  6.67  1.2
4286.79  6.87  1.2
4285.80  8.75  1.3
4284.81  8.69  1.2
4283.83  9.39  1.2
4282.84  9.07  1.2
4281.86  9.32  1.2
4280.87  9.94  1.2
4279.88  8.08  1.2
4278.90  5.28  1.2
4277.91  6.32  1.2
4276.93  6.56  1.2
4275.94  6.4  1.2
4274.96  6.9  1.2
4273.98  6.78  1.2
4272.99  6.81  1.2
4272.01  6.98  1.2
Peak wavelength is 4319.49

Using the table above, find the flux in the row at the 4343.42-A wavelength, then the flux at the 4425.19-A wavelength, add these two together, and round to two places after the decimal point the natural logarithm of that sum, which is 3.03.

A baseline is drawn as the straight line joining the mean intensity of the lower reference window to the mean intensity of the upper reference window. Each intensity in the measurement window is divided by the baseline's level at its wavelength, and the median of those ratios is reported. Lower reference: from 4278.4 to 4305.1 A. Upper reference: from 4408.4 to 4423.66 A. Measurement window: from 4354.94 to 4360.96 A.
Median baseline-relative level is 1.20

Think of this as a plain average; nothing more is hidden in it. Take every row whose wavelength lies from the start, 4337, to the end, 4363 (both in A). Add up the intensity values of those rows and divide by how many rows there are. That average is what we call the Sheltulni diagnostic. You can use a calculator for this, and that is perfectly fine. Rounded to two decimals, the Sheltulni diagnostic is 9.76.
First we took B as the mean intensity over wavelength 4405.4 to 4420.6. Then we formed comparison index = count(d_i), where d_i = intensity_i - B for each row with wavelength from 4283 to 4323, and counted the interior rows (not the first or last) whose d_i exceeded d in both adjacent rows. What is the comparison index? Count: 14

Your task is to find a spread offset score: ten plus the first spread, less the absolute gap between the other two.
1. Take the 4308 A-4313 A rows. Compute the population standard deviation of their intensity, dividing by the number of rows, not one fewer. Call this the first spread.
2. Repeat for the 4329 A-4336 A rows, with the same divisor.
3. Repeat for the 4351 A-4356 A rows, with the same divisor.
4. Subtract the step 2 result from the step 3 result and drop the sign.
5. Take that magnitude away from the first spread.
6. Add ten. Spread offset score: 10.8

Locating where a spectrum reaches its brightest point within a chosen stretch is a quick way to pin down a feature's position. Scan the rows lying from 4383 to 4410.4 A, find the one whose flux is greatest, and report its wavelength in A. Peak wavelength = 4396.75 A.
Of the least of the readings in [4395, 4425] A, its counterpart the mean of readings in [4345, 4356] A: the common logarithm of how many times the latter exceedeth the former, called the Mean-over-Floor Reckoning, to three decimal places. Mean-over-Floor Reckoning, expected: 0.078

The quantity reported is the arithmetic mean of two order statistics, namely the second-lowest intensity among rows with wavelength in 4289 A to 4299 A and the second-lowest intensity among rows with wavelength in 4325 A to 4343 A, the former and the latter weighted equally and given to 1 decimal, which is 7.1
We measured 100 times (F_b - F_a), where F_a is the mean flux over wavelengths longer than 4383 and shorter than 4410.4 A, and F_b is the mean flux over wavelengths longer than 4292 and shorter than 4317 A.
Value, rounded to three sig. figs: -275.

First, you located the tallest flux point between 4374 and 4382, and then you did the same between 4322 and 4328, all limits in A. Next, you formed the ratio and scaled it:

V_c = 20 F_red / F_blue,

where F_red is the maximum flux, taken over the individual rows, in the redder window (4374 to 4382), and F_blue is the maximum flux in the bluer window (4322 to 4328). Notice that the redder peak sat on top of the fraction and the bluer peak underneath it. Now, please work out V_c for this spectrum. 20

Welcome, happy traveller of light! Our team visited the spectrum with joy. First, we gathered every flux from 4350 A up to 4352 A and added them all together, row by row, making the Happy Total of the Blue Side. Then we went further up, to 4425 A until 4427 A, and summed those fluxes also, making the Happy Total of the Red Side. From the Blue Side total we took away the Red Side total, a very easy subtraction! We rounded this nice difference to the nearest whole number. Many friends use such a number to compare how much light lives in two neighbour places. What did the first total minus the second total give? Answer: -2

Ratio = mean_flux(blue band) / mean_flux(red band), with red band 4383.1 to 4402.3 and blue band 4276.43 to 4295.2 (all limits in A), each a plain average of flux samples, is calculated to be 0.80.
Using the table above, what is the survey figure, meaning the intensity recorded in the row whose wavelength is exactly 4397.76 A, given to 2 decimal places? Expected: 10.30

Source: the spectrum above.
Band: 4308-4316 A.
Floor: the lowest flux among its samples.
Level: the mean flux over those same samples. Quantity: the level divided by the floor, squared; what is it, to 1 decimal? 1.8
